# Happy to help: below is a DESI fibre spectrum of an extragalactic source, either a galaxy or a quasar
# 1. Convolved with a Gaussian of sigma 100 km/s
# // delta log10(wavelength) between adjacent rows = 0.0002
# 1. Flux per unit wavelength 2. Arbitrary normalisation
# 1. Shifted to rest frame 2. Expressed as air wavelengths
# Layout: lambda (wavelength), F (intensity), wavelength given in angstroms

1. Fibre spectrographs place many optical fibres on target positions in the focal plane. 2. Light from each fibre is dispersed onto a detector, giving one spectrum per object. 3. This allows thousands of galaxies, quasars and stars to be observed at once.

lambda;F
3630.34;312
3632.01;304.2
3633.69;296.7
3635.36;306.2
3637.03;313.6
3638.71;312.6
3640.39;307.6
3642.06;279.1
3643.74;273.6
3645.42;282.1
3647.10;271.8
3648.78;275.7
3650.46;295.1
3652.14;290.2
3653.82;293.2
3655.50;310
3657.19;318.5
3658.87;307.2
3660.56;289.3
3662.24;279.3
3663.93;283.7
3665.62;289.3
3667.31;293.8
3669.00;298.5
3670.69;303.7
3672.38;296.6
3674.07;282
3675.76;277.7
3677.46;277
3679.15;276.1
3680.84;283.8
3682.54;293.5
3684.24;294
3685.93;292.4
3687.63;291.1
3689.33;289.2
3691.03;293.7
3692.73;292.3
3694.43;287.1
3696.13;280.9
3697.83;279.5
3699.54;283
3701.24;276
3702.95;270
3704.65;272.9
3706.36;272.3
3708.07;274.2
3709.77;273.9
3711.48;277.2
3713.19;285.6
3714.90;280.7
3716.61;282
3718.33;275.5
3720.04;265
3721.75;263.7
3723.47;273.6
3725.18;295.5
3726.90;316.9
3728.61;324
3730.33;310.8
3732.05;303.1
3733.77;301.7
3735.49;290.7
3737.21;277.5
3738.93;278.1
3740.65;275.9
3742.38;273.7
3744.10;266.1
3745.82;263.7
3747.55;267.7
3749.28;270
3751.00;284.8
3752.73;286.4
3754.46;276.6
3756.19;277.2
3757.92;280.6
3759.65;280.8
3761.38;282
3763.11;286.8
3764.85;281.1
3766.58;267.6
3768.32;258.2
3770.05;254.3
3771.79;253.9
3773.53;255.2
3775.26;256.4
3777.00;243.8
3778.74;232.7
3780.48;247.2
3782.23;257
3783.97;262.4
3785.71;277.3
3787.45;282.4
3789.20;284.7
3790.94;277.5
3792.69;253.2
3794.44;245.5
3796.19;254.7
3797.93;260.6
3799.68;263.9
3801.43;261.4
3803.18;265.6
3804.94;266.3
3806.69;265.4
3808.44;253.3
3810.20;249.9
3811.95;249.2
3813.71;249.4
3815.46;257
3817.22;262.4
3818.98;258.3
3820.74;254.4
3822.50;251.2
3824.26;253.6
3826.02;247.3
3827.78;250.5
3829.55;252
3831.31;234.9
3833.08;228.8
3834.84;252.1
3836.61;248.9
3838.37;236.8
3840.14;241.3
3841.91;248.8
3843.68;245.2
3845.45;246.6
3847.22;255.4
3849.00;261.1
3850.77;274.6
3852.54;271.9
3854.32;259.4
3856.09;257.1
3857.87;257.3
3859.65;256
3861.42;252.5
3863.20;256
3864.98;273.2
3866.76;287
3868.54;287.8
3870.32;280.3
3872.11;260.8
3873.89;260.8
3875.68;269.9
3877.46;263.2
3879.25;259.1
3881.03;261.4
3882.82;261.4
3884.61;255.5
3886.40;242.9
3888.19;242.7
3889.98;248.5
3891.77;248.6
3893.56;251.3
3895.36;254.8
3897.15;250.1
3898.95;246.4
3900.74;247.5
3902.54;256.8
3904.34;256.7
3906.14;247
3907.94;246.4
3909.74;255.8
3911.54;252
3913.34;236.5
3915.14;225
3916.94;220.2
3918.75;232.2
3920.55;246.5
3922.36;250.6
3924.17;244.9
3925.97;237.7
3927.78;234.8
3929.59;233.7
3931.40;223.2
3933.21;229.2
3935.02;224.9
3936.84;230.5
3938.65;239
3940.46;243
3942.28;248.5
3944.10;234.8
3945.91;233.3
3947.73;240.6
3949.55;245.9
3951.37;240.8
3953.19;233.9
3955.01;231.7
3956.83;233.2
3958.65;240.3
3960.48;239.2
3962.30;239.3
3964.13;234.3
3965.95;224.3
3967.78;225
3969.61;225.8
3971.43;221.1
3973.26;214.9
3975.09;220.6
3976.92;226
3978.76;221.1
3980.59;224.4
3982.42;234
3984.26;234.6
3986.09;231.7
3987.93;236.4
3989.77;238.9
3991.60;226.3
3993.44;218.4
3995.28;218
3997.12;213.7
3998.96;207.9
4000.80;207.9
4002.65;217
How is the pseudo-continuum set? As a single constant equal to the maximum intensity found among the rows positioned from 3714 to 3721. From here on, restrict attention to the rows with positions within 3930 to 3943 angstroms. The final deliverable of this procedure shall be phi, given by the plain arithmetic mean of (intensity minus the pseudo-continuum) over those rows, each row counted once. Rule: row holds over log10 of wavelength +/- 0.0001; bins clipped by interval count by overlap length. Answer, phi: -48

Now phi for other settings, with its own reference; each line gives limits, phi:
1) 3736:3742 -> -5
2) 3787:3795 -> -13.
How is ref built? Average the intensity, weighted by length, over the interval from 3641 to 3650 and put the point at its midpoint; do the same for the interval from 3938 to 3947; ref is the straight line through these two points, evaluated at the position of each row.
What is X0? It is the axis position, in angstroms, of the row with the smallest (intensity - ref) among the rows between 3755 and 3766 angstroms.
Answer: 3756.19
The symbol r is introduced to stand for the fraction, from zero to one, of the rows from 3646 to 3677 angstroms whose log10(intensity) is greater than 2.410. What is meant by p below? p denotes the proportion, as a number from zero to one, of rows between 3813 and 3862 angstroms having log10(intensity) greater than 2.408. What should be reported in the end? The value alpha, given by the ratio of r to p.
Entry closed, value 2.8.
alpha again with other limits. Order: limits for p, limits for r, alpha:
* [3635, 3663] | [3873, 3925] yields 0.2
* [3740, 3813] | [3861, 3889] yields 1.0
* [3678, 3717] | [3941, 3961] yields 0.0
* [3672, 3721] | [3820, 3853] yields 0.2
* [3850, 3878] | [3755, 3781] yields 0.6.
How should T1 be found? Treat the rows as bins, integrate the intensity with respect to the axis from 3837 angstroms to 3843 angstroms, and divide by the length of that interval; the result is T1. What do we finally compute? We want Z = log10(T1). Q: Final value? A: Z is 2.39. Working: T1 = 243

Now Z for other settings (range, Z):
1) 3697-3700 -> 2.45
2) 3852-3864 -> 2.41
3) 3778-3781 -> 2.38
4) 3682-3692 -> 2.47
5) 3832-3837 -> 2.38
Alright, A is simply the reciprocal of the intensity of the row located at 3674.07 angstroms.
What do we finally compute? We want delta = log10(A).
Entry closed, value -2.45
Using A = 0.0035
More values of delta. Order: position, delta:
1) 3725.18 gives -2.47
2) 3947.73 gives -2.38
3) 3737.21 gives -2.44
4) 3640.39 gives -2.49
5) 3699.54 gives -2.45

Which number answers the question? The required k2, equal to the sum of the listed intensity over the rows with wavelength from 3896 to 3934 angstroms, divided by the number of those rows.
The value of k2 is 242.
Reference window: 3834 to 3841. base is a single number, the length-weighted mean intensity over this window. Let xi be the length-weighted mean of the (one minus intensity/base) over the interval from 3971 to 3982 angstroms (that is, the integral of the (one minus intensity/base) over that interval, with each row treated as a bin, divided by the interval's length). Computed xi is 0.09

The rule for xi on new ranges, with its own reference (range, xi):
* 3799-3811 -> -0.07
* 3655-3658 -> -0.28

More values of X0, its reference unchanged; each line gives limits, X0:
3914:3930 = 3916.94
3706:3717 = 3706.36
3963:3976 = 3973.26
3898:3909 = 3898.95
